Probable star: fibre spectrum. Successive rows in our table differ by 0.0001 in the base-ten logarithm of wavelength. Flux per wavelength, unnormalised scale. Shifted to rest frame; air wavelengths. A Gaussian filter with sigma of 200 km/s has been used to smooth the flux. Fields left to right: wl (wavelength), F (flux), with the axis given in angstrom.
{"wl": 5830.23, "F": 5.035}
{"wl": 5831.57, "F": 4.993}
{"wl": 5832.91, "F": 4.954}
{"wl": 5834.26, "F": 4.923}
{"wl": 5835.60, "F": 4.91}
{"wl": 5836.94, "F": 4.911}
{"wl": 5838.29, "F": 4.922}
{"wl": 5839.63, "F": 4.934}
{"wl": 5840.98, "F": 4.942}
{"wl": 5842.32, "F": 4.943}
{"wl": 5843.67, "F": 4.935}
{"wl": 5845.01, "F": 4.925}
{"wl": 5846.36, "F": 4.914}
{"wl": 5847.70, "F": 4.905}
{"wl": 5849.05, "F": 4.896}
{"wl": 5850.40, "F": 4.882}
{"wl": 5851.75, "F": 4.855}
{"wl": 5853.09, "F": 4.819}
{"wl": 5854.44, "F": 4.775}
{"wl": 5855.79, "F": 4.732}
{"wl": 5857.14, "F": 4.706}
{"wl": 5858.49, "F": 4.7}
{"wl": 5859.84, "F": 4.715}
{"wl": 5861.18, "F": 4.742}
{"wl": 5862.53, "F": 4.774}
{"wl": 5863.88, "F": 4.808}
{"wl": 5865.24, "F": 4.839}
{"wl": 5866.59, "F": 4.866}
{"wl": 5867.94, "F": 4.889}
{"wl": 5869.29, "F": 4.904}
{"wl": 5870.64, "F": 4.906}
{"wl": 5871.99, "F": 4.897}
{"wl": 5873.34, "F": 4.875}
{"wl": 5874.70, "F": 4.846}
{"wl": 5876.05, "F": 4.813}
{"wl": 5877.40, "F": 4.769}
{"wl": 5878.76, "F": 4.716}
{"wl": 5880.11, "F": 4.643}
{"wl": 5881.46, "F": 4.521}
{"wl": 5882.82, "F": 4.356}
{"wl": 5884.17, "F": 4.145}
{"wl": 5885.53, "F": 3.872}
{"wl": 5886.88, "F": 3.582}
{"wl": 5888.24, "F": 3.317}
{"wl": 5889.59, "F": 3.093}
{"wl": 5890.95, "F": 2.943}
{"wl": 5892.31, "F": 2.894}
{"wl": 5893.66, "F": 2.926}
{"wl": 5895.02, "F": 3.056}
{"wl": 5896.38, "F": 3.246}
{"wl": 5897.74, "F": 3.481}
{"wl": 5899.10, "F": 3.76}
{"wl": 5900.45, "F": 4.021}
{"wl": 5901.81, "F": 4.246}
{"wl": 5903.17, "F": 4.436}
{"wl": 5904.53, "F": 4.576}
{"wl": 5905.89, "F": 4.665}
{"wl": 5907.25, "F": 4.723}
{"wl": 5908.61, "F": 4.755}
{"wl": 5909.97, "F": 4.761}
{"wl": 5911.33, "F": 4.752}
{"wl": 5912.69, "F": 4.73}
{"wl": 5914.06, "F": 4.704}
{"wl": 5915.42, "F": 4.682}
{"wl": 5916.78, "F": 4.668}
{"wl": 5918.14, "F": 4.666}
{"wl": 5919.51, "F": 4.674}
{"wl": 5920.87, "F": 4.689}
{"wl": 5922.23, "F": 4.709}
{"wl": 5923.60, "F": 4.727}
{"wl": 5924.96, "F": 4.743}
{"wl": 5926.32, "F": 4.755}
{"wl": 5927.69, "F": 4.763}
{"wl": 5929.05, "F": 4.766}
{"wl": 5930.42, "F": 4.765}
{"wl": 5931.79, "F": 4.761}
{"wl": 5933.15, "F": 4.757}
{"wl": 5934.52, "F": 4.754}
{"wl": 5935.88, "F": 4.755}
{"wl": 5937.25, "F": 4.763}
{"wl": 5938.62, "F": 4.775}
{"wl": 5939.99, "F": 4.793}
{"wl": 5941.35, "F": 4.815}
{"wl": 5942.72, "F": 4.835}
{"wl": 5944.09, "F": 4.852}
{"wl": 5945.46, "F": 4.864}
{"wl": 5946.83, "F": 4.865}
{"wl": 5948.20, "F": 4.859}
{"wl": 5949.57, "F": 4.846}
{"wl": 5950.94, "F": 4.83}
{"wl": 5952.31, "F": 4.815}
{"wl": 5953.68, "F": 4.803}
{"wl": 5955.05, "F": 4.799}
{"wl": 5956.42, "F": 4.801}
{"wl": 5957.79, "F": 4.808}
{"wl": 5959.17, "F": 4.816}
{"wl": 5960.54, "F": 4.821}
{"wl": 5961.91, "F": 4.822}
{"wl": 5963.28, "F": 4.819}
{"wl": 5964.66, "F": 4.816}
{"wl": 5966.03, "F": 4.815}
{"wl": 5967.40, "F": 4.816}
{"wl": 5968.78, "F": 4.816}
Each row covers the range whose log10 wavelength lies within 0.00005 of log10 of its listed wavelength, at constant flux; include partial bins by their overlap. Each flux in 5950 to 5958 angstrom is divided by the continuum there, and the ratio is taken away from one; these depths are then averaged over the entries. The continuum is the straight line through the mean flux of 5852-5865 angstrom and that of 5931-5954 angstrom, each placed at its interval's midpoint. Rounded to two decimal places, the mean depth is 0.00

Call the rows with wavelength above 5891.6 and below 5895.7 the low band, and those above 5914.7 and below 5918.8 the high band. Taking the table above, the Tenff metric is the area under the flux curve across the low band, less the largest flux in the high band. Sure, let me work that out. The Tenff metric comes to 7.4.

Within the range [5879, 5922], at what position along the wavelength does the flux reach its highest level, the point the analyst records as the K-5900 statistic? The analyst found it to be 5909.97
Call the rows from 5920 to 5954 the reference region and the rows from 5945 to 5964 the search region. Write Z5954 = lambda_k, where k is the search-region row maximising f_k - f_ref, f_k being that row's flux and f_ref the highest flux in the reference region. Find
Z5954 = 5946.83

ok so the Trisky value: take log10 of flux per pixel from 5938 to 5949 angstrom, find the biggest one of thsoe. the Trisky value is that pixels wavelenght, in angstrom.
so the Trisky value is 5946.83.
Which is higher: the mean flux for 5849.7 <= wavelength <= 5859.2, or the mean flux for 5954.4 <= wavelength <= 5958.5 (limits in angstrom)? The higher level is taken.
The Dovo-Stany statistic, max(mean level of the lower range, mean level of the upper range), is 4.80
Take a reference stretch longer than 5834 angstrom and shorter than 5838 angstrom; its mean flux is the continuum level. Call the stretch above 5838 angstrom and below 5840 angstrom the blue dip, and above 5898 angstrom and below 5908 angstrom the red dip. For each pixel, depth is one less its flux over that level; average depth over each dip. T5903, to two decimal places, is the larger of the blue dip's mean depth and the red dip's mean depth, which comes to 0.12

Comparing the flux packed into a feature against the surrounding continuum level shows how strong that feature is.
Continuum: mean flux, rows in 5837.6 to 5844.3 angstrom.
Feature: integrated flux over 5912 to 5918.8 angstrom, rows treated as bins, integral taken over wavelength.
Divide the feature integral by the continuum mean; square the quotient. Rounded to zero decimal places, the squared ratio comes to 42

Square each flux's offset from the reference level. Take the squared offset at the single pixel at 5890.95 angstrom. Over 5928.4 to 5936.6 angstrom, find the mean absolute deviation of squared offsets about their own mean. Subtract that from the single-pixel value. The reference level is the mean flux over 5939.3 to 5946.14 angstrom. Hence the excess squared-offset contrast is 3.6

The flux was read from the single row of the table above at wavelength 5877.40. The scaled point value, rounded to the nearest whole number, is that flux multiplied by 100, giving 477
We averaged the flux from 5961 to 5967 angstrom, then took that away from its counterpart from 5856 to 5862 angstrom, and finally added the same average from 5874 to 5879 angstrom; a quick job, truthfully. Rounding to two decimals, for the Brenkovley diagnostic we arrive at 4.68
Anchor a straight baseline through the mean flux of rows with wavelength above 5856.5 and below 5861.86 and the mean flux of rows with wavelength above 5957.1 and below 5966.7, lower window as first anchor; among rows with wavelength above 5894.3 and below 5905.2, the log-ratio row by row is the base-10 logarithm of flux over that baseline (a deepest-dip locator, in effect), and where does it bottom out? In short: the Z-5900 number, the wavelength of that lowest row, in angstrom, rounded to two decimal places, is 5895.02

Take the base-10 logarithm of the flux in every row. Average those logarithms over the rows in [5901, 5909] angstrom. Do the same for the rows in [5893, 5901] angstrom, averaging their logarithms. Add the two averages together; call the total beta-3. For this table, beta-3 1.19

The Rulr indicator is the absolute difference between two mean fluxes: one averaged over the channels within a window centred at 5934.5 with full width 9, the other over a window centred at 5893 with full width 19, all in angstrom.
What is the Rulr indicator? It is 1.3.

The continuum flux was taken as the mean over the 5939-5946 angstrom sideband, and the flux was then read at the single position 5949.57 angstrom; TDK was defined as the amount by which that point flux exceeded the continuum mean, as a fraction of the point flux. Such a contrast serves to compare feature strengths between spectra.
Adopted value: 0.00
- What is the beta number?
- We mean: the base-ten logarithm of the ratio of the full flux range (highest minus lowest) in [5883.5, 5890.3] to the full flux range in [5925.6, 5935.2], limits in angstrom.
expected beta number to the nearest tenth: 1.9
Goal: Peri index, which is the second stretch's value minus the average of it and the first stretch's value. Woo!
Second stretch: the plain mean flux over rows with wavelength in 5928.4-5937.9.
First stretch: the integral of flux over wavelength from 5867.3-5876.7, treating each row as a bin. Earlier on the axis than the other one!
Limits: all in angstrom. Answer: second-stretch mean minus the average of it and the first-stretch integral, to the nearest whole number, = -21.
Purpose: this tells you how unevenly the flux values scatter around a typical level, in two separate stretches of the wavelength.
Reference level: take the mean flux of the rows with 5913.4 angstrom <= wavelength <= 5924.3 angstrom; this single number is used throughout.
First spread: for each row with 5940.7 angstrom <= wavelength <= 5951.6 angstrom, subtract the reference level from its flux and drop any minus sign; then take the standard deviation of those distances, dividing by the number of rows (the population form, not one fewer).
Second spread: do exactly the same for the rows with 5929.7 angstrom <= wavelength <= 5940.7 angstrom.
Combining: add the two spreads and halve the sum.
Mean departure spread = 0.014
